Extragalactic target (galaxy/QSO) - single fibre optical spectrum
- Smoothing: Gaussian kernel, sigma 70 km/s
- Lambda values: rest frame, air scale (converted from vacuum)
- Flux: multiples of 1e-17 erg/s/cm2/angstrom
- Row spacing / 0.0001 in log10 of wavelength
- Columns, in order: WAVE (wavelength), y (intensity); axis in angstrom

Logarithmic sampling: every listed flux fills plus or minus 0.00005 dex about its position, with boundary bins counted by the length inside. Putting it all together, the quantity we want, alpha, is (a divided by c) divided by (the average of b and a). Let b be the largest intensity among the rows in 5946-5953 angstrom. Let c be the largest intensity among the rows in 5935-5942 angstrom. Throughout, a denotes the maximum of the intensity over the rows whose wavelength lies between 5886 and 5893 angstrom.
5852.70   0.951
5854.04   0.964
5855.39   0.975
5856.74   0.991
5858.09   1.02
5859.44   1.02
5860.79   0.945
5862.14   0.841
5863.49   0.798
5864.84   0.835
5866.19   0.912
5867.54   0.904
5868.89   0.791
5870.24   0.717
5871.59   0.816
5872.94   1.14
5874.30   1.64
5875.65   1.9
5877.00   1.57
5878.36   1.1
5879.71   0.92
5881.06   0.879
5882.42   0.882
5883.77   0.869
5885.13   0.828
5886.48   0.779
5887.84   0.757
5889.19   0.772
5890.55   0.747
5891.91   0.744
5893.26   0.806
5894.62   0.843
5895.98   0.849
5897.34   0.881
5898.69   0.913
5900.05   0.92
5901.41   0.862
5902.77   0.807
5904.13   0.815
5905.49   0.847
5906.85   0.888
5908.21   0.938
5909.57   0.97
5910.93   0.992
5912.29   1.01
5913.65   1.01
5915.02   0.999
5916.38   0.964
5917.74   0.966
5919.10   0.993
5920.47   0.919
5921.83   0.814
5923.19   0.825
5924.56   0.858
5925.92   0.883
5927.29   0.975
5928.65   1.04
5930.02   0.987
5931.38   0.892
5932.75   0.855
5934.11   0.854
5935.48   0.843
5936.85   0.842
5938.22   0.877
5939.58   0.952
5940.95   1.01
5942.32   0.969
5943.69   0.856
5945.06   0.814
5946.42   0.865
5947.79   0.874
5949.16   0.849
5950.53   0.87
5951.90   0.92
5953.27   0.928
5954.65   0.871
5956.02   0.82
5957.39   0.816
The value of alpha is 0.9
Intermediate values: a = 0.779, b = 0.92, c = 1.01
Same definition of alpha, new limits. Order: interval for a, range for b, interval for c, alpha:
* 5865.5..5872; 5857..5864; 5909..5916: 0.9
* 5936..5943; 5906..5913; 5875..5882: 0.5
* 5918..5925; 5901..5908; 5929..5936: 1.1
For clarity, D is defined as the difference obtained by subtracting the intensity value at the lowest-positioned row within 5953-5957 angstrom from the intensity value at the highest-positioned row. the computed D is -0.11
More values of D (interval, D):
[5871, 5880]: 0.10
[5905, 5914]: 0.16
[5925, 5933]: -0.03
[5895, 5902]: 0.01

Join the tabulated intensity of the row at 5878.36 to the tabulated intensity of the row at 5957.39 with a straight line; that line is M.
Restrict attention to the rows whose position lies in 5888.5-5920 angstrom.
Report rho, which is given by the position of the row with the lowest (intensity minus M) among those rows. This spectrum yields 5890.55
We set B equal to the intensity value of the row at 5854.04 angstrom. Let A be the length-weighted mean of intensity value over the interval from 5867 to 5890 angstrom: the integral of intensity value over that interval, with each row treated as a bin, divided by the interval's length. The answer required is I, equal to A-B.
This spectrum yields 0.05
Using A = 1.01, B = 0.964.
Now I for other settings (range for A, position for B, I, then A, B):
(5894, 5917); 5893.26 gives 0.11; 0.91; 0.806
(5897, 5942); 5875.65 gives -0.98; 0.92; 1.9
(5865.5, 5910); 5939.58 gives -0.01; 0.94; 0.952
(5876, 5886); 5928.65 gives -0.01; 1.03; 1.04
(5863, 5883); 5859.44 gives 0.04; 1.06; 1.02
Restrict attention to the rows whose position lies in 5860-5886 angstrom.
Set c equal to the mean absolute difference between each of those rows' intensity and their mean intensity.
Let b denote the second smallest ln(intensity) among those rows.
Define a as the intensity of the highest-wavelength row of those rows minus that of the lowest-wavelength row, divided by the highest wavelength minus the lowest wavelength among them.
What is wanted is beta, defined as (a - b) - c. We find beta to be -0.01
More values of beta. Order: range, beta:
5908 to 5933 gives 0.13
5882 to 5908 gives 0.25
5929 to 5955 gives 0.12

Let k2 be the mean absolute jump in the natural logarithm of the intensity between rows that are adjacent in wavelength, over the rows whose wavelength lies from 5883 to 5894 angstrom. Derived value 0.039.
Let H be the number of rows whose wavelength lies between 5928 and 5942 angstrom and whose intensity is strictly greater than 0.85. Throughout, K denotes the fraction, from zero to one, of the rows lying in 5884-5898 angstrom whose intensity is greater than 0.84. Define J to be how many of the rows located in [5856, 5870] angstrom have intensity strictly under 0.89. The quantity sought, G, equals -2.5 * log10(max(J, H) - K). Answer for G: -2.22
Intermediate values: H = 8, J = 4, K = 0.30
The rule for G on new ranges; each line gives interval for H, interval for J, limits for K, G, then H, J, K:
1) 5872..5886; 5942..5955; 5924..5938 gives -2.26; 9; 7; 1.00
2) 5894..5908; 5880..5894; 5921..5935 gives -2.41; 5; 10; 0.80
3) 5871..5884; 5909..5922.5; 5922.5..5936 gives -2.27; 9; 1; 0.90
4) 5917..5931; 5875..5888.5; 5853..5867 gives -2.14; 8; 6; 0.80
